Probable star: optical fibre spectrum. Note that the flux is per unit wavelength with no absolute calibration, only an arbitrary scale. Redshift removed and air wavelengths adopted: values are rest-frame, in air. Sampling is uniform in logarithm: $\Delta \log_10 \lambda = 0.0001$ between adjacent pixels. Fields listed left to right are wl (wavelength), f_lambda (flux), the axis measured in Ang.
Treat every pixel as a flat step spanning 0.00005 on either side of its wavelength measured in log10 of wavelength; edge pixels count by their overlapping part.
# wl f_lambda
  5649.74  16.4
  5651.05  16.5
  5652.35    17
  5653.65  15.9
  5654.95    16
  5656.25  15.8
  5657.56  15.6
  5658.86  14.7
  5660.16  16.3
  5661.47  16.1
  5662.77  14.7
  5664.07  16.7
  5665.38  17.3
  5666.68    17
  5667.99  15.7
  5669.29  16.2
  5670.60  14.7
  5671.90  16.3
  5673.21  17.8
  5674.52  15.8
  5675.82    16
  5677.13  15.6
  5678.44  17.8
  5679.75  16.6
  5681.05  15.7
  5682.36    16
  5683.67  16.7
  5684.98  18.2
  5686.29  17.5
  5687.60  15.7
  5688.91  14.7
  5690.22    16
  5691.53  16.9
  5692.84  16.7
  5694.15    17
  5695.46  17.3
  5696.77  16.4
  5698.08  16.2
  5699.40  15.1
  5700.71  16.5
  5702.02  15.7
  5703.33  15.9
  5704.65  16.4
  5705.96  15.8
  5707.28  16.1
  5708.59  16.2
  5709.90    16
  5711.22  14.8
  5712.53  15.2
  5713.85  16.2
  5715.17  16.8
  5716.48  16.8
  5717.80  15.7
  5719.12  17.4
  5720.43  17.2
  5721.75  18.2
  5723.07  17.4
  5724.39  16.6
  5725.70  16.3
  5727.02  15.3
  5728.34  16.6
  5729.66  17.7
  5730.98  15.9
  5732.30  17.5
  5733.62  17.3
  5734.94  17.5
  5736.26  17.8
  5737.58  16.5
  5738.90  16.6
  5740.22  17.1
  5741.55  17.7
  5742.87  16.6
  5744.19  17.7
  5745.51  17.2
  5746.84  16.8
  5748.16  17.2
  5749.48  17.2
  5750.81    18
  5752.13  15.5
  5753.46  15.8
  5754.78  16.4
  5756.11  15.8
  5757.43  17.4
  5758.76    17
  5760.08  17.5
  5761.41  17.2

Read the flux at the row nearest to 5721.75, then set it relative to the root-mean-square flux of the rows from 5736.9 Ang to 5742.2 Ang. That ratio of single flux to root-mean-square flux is 1.07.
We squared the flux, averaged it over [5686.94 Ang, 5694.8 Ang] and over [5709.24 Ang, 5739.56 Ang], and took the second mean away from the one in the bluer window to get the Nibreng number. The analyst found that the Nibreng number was -16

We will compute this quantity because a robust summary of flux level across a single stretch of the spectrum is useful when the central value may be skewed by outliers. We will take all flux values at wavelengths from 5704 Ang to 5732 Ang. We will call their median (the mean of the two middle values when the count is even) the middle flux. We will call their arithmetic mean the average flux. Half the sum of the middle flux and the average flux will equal 16.4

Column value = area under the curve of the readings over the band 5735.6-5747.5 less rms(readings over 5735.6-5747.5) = 186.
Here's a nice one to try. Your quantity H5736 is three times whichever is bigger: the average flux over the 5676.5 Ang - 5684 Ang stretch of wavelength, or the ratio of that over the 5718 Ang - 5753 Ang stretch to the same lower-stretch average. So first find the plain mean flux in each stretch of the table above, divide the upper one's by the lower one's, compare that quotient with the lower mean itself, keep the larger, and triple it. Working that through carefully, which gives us 49.2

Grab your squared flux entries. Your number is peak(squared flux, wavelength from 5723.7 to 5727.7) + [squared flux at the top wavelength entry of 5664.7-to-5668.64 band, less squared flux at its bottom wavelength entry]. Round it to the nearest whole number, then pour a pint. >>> 223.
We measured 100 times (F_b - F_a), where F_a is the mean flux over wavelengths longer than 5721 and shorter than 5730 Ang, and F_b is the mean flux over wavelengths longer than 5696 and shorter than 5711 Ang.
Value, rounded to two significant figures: -84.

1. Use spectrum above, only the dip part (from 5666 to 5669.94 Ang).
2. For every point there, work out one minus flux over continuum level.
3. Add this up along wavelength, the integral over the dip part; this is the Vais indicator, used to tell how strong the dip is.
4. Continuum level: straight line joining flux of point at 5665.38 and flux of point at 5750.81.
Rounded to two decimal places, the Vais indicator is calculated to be 0.23 Ang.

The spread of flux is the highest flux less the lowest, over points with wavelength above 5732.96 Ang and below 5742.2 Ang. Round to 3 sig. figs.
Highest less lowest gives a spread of 1.30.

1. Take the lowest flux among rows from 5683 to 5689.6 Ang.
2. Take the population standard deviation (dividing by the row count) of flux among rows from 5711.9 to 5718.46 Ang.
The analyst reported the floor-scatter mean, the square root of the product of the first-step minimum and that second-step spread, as 3.03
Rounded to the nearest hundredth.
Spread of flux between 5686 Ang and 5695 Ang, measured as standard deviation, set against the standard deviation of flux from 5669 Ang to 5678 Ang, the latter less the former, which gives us -0.02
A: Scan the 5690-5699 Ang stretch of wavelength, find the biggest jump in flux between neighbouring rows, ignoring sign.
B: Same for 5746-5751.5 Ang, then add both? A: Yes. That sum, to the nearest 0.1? 1.7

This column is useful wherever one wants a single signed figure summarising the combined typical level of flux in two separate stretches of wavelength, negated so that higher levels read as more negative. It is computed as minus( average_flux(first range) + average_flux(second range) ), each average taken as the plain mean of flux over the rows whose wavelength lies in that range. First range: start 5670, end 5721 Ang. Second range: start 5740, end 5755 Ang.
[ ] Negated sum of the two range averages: -33.2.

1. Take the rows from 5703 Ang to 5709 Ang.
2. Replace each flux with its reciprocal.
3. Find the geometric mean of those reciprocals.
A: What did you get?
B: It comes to 0.0622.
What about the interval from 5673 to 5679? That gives 0.0603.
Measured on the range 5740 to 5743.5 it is 0.0584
